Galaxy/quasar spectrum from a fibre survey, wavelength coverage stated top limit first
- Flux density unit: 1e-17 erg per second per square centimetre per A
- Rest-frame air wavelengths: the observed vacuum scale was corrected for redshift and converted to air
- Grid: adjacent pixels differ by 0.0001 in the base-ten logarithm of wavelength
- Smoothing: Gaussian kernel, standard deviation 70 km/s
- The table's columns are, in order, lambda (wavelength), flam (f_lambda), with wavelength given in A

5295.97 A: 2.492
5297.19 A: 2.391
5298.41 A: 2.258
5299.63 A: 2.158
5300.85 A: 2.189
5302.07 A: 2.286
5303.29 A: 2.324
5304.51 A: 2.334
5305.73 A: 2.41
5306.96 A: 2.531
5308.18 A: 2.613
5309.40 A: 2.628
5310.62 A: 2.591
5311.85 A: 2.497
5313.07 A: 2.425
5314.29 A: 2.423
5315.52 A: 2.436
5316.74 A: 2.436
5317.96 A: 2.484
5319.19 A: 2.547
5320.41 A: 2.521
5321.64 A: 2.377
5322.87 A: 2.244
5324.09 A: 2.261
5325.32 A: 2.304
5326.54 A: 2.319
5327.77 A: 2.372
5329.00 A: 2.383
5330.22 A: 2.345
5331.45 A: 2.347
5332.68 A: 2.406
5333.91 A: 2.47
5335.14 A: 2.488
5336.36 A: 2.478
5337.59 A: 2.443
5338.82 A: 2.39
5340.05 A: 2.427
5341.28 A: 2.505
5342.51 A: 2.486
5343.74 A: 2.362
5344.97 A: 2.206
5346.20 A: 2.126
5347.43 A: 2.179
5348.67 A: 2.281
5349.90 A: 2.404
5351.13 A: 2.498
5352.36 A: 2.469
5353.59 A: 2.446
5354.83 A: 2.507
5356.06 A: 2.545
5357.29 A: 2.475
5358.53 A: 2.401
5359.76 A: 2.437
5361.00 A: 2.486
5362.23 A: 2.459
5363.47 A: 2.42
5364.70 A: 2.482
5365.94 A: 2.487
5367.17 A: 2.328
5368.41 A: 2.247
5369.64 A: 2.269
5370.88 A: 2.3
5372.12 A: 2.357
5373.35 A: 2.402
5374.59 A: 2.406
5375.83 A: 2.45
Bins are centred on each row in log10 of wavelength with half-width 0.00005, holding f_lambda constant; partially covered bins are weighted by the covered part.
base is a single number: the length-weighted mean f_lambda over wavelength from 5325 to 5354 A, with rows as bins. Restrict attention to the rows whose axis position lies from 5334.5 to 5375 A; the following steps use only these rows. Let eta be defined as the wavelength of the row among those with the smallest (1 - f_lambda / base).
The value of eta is 5356.06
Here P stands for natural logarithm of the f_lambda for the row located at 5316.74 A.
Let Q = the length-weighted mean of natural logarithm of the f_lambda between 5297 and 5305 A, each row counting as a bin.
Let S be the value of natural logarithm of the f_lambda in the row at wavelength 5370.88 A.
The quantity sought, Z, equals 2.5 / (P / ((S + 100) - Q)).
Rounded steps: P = 0.890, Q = 0.820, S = 0.833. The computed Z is 281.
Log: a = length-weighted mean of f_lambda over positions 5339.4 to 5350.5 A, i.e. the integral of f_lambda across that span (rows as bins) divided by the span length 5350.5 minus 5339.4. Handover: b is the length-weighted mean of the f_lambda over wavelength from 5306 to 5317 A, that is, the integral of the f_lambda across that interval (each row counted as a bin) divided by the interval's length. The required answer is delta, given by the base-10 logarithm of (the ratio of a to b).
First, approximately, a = 2.33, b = 2.51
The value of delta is -0.032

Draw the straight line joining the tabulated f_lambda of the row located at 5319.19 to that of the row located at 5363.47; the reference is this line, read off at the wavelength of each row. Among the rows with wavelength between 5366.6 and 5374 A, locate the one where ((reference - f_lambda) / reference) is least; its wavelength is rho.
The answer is 5373.35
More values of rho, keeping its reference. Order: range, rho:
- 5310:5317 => 5310.62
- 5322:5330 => 5329.00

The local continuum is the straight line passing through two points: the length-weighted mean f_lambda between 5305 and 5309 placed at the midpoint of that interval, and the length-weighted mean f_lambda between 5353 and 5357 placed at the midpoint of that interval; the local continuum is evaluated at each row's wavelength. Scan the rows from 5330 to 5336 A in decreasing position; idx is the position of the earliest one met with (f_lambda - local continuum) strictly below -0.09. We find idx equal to 5332.68 A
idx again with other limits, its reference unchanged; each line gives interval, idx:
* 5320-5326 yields 5325.32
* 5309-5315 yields 5314.29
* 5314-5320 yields 5314.29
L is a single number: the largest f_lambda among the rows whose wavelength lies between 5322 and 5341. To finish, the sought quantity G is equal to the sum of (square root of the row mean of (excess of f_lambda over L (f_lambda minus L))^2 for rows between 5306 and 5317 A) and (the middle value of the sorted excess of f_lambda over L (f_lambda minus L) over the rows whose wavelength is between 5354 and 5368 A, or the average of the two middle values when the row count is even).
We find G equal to 0.07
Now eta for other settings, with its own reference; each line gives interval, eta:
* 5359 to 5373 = 5365.94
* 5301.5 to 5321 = 5309.40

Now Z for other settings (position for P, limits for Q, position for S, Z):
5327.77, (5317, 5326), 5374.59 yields 289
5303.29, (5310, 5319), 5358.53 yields 296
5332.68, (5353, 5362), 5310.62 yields 285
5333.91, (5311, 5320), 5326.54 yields 276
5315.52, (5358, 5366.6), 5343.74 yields 281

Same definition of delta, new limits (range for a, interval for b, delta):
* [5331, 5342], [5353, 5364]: -0.004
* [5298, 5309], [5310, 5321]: -0.024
